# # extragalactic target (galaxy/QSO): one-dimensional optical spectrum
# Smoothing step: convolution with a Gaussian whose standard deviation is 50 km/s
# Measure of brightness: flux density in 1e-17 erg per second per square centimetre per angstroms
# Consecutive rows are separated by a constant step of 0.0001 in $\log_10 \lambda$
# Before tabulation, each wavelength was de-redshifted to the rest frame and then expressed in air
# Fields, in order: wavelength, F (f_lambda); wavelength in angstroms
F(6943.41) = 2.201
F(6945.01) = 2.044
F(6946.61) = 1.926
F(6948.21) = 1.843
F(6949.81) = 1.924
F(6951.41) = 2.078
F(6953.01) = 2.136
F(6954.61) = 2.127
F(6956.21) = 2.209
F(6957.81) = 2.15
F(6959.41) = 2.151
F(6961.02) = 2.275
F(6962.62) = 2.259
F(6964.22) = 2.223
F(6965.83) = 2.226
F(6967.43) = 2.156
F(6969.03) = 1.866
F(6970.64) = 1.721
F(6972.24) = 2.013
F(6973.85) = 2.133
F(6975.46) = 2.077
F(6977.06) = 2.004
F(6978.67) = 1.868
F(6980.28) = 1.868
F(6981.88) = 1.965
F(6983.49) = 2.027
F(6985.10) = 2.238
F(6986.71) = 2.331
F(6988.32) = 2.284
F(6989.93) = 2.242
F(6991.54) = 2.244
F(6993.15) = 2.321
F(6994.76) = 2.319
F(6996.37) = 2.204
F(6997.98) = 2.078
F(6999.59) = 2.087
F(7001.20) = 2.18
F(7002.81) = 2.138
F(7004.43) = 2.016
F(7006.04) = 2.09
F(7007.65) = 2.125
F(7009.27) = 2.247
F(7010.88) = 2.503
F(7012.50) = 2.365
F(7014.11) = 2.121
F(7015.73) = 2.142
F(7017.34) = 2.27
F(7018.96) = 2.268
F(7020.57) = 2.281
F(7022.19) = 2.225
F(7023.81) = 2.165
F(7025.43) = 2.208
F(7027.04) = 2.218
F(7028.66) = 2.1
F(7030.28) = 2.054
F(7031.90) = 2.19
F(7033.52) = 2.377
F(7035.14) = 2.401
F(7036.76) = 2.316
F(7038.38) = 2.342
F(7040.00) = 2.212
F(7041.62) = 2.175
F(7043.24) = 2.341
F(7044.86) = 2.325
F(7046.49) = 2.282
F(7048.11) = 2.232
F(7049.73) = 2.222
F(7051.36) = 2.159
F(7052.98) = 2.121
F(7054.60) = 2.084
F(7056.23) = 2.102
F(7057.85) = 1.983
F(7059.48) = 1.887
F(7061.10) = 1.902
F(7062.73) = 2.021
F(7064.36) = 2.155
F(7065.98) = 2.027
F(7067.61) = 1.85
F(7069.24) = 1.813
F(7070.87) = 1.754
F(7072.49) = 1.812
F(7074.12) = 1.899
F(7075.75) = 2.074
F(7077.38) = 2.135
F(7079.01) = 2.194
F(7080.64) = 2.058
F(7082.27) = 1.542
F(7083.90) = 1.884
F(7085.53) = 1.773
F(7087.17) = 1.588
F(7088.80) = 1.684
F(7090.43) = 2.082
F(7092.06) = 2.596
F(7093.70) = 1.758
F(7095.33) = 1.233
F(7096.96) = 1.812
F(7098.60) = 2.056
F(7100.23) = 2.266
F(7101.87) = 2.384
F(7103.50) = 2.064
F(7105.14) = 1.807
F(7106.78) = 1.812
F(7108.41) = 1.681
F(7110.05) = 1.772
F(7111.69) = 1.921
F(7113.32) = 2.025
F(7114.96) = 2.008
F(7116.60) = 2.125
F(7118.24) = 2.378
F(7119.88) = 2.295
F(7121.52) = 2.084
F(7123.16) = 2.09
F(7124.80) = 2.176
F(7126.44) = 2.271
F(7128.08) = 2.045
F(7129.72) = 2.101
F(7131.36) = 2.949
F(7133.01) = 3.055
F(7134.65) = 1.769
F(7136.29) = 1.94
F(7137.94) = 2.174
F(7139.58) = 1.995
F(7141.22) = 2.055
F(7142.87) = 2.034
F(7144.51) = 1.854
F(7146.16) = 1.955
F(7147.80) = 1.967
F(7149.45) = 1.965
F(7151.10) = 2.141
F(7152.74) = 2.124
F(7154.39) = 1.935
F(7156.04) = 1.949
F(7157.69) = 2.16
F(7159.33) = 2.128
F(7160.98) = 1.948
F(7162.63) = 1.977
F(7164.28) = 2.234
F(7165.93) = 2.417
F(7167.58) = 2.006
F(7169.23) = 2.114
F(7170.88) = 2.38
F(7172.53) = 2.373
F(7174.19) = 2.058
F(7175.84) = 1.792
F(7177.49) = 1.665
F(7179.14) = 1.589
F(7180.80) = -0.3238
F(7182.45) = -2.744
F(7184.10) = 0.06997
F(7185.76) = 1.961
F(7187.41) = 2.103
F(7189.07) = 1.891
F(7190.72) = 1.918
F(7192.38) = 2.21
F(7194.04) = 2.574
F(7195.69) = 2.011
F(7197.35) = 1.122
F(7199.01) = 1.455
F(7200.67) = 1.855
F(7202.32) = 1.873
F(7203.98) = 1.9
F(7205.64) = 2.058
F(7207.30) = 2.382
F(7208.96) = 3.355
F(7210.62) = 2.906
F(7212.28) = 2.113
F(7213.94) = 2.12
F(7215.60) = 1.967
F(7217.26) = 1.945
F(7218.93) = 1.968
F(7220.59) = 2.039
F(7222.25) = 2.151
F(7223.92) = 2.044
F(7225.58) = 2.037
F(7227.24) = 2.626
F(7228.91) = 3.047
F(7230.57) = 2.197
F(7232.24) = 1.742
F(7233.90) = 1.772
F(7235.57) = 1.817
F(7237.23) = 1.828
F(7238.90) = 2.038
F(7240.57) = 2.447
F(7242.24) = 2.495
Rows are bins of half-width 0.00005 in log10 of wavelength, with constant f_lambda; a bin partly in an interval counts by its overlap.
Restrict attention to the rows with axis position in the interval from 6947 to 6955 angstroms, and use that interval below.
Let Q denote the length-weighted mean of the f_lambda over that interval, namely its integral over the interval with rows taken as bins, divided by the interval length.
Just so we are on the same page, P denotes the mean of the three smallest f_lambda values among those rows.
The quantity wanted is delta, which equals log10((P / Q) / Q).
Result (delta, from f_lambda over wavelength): -0.32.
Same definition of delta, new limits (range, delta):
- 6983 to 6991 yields -0.36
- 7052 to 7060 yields -0.32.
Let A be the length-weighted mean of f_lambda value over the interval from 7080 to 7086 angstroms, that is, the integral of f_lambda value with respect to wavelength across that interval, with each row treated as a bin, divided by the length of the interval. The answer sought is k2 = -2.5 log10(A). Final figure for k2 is -0.64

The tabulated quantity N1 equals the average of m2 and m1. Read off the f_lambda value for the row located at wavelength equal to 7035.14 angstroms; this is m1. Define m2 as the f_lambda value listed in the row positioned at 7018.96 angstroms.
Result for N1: 2.33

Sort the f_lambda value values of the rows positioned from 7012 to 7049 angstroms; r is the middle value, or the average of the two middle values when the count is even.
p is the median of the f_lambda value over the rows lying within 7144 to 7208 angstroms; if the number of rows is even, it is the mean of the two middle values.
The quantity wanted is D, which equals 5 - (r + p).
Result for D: 0.803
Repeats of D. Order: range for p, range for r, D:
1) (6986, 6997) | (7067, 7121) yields 0.817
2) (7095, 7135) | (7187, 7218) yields 0.925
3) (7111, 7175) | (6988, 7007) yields 0.724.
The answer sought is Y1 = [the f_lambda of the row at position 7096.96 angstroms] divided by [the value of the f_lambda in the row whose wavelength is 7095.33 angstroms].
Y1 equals 1.5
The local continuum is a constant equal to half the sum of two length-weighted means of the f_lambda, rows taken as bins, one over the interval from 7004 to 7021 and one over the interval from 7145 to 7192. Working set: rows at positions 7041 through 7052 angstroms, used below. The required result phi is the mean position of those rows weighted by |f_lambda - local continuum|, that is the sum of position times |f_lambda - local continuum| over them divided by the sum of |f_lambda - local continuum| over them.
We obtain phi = 7046.2 angstroms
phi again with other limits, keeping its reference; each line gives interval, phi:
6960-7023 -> 6994.0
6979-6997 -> 6990.1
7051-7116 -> 7086.5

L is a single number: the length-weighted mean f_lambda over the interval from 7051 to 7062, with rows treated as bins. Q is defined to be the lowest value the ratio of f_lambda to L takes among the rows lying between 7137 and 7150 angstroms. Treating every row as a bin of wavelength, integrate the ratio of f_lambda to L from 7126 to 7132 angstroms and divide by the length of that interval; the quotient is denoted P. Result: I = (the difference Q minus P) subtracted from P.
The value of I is 1.38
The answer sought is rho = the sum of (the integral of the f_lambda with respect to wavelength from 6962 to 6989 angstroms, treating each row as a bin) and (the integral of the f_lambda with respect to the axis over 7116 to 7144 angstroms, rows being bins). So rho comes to 118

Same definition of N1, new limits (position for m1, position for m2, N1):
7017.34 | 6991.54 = 2.26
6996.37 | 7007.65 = 2.16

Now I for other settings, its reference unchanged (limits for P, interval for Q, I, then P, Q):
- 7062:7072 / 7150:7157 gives 0.95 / 0.95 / 0.95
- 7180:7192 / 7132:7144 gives -0.13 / 0.37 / 0.87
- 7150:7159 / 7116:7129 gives 1.03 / 1.02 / 1.01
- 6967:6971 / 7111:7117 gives 0.94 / 0.94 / 0.95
